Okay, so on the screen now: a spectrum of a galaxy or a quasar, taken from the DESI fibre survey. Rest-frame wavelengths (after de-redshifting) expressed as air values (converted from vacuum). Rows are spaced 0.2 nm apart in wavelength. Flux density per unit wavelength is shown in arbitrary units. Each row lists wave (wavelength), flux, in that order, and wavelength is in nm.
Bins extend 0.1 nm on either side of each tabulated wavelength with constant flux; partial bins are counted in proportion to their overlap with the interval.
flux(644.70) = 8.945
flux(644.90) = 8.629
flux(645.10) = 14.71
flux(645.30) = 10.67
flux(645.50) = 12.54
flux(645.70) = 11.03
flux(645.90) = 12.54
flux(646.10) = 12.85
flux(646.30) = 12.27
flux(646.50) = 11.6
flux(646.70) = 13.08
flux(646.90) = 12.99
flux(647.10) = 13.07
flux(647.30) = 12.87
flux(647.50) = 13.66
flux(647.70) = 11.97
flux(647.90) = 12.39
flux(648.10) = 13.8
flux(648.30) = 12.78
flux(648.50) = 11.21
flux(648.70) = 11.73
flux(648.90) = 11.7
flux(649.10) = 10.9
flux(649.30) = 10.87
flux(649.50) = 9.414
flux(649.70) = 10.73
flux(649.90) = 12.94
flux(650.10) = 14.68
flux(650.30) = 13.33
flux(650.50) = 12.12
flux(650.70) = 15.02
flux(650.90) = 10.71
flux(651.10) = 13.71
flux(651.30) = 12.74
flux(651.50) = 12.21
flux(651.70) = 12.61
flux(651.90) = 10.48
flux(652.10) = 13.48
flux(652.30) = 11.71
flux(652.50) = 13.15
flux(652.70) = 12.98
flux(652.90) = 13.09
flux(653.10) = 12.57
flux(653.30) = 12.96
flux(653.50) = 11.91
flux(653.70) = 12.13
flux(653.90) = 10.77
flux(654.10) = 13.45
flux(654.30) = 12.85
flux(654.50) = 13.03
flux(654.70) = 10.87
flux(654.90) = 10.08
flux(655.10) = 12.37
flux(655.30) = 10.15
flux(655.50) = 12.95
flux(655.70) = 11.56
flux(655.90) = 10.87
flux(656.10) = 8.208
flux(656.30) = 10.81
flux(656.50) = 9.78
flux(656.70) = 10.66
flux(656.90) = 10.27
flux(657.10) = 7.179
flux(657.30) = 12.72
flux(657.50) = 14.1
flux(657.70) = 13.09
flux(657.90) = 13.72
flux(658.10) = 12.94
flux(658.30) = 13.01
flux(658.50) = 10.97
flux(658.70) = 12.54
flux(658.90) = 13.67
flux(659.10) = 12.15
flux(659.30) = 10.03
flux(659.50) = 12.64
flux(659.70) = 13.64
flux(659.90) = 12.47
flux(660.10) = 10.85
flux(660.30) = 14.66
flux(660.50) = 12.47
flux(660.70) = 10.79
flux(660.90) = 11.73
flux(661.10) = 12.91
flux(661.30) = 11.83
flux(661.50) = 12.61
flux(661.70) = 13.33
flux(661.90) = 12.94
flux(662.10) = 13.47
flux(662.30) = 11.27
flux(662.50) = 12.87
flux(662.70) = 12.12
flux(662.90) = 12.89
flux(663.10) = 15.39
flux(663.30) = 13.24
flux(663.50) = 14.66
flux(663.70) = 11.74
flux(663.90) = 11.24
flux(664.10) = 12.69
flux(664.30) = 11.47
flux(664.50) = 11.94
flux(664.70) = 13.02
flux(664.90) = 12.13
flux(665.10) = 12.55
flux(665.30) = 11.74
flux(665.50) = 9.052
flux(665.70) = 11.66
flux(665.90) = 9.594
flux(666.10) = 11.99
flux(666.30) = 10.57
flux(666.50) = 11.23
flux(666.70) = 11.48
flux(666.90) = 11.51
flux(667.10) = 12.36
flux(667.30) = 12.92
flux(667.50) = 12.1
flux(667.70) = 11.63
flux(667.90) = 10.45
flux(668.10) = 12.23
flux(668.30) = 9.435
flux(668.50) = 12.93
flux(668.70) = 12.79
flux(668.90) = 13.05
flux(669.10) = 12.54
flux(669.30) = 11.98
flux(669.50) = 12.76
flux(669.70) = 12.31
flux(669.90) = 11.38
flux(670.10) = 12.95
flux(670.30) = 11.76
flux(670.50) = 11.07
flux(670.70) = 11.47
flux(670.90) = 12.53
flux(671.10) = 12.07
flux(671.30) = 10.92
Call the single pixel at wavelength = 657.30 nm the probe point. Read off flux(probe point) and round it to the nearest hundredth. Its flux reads 12.72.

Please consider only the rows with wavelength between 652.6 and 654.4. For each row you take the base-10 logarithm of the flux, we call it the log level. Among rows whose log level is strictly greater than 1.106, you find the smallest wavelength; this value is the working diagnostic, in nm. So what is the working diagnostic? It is 652.70 nm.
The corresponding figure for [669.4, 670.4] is 670.10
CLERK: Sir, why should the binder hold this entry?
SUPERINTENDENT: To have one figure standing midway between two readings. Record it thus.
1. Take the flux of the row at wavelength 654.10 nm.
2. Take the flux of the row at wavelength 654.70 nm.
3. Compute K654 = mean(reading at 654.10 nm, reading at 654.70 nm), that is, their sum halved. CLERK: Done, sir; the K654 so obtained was 12.2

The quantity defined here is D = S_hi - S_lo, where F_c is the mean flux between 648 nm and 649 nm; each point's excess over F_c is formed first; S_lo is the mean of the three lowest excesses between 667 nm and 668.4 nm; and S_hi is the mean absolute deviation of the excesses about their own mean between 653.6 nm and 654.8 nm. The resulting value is 2.7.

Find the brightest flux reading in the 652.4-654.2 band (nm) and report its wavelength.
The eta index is 654.10 nm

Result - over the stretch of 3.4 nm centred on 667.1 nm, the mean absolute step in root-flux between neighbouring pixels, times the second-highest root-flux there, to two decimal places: 0.73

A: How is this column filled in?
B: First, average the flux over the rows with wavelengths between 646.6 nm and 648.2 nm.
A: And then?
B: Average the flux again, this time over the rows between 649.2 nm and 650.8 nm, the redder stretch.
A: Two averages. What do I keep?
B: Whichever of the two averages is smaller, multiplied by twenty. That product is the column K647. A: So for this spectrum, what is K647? 248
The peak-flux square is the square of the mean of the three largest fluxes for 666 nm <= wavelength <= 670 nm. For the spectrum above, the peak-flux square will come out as 168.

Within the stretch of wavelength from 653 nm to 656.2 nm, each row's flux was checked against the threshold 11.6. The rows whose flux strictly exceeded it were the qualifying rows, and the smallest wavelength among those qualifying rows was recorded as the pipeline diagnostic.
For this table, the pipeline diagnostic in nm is 653.10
